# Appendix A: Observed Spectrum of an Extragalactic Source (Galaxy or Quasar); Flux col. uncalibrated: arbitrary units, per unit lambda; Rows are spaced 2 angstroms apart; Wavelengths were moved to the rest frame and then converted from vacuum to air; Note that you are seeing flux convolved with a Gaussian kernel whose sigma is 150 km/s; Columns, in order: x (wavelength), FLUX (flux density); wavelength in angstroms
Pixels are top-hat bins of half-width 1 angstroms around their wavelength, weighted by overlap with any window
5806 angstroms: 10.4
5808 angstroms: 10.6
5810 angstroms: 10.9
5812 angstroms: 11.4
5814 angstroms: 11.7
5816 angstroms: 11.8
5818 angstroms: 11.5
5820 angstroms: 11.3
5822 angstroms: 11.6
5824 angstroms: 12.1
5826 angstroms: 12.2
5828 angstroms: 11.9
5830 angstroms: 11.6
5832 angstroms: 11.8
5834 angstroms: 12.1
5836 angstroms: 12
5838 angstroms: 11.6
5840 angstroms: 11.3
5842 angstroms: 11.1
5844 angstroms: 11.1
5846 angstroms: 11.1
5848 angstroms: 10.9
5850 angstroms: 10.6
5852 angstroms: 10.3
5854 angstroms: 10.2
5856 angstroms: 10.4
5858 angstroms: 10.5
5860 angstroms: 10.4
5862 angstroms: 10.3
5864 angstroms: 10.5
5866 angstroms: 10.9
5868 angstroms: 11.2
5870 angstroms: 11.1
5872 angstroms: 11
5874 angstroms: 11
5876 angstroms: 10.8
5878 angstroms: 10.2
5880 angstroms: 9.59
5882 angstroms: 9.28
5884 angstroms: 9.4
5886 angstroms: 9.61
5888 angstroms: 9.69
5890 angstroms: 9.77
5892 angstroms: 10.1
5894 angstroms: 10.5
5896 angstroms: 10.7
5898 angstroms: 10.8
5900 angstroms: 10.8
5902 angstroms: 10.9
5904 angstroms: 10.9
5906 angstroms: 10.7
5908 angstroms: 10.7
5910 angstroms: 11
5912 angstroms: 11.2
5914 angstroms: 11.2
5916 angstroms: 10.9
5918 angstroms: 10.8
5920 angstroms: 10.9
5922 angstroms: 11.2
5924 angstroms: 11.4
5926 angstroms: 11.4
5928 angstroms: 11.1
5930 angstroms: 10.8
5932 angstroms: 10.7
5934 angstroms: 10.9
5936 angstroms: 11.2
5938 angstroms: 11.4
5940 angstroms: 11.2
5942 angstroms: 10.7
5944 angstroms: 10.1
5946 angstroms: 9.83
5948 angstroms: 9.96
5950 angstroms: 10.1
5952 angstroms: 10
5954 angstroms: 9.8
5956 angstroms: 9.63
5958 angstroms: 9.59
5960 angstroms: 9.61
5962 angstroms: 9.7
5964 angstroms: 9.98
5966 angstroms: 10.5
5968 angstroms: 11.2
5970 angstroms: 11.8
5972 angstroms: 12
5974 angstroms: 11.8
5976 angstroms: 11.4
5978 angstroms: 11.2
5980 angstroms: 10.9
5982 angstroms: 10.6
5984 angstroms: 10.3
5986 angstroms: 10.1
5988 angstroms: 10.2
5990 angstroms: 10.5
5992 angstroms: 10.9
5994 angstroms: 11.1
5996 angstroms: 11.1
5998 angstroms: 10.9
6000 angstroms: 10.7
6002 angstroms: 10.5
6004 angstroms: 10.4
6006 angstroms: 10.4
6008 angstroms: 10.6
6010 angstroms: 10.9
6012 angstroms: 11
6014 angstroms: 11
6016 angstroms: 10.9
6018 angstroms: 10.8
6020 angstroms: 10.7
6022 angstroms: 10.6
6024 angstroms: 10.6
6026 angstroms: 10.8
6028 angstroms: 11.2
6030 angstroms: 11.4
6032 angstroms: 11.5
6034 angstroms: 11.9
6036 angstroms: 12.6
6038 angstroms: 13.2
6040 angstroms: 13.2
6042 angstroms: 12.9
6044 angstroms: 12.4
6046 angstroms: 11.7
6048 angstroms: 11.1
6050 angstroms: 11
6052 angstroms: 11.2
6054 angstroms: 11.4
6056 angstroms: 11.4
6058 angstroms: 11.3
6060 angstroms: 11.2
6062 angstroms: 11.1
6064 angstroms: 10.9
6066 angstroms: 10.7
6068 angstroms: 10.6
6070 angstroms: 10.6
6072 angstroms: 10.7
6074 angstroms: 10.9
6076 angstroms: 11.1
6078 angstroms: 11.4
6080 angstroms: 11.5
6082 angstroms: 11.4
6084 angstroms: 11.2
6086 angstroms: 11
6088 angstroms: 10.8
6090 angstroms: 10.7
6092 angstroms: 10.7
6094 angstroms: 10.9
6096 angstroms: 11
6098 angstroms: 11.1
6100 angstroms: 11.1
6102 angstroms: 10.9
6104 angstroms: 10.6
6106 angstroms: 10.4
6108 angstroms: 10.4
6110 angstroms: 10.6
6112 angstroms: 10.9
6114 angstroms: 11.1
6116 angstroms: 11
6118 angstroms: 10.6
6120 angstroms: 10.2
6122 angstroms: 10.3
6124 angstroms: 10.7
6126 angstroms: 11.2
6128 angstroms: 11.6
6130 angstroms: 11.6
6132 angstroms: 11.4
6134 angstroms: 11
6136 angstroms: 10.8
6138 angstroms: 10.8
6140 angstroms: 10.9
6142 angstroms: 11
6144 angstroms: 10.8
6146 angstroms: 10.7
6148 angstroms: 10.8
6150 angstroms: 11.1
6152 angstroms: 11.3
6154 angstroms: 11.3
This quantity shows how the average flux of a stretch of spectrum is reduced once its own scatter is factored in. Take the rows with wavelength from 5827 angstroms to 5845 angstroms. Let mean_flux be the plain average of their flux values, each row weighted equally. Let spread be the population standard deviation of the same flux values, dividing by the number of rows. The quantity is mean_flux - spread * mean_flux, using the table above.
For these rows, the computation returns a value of 7.5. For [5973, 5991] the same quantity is 4.8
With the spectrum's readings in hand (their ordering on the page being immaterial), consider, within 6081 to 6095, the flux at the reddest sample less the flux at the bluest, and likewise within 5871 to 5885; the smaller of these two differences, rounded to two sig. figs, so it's -1.6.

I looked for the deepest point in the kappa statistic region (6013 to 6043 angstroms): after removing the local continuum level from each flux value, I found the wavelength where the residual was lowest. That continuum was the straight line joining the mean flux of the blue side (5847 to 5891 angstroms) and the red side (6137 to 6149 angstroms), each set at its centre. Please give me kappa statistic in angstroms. 6024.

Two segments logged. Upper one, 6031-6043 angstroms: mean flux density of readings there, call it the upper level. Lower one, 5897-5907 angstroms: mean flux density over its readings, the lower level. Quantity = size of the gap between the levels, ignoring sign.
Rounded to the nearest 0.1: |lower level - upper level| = 1.7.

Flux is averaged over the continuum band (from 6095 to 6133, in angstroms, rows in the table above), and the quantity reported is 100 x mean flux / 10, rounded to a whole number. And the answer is 109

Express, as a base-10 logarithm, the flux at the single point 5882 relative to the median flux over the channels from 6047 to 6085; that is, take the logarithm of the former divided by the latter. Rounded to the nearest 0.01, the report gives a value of -0.08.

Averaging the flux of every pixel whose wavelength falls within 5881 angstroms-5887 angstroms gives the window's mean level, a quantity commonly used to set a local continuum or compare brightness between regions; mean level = 9.4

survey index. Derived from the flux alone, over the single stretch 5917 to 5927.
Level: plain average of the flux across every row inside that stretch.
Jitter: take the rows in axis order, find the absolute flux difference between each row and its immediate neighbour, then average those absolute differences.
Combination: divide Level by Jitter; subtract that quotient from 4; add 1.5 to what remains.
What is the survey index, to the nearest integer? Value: -69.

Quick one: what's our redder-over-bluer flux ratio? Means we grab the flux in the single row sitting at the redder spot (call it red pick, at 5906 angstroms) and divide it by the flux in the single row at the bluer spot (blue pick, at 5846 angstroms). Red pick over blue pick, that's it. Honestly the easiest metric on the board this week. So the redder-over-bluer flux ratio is 0.96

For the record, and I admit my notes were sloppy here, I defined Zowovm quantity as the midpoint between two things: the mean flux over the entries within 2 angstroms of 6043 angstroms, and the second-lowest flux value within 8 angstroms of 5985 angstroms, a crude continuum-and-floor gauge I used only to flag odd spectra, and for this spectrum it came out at 11.4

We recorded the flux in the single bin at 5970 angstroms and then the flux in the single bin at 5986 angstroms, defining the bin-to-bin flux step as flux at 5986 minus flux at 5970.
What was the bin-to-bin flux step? -1.7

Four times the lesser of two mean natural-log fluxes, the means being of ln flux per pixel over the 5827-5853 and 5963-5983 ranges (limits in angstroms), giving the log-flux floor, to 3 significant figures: 9.64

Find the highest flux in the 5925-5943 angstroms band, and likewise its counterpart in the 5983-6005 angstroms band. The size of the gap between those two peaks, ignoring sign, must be 0.30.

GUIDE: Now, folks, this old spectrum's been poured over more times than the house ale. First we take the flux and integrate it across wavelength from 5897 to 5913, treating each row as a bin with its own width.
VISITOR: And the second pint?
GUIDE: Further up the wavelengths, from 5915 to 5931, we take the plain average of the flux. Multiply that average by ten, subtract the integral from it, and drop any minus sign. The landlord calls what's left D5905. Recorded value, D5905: 63.4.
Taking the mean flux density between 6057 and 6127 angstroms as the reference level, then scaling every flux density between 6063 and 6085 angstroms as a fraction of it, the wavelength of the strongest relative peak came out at 6080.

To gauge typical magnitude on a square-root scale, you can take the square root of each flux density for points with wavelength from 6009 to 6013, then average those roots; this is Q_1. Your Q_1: 3.31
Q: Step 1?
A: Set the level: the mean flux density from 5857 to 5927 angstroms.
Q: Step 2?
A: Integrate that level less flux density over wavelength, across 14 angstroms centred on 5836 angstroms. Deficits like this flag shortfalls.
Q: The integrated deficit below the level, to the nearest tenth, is -14.5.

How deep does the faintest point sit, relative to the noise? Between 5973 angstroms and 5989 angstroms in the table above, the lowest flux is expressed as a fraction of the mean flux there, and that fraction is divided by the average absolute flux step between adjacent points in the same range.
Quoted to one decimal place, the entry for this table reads 3.6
